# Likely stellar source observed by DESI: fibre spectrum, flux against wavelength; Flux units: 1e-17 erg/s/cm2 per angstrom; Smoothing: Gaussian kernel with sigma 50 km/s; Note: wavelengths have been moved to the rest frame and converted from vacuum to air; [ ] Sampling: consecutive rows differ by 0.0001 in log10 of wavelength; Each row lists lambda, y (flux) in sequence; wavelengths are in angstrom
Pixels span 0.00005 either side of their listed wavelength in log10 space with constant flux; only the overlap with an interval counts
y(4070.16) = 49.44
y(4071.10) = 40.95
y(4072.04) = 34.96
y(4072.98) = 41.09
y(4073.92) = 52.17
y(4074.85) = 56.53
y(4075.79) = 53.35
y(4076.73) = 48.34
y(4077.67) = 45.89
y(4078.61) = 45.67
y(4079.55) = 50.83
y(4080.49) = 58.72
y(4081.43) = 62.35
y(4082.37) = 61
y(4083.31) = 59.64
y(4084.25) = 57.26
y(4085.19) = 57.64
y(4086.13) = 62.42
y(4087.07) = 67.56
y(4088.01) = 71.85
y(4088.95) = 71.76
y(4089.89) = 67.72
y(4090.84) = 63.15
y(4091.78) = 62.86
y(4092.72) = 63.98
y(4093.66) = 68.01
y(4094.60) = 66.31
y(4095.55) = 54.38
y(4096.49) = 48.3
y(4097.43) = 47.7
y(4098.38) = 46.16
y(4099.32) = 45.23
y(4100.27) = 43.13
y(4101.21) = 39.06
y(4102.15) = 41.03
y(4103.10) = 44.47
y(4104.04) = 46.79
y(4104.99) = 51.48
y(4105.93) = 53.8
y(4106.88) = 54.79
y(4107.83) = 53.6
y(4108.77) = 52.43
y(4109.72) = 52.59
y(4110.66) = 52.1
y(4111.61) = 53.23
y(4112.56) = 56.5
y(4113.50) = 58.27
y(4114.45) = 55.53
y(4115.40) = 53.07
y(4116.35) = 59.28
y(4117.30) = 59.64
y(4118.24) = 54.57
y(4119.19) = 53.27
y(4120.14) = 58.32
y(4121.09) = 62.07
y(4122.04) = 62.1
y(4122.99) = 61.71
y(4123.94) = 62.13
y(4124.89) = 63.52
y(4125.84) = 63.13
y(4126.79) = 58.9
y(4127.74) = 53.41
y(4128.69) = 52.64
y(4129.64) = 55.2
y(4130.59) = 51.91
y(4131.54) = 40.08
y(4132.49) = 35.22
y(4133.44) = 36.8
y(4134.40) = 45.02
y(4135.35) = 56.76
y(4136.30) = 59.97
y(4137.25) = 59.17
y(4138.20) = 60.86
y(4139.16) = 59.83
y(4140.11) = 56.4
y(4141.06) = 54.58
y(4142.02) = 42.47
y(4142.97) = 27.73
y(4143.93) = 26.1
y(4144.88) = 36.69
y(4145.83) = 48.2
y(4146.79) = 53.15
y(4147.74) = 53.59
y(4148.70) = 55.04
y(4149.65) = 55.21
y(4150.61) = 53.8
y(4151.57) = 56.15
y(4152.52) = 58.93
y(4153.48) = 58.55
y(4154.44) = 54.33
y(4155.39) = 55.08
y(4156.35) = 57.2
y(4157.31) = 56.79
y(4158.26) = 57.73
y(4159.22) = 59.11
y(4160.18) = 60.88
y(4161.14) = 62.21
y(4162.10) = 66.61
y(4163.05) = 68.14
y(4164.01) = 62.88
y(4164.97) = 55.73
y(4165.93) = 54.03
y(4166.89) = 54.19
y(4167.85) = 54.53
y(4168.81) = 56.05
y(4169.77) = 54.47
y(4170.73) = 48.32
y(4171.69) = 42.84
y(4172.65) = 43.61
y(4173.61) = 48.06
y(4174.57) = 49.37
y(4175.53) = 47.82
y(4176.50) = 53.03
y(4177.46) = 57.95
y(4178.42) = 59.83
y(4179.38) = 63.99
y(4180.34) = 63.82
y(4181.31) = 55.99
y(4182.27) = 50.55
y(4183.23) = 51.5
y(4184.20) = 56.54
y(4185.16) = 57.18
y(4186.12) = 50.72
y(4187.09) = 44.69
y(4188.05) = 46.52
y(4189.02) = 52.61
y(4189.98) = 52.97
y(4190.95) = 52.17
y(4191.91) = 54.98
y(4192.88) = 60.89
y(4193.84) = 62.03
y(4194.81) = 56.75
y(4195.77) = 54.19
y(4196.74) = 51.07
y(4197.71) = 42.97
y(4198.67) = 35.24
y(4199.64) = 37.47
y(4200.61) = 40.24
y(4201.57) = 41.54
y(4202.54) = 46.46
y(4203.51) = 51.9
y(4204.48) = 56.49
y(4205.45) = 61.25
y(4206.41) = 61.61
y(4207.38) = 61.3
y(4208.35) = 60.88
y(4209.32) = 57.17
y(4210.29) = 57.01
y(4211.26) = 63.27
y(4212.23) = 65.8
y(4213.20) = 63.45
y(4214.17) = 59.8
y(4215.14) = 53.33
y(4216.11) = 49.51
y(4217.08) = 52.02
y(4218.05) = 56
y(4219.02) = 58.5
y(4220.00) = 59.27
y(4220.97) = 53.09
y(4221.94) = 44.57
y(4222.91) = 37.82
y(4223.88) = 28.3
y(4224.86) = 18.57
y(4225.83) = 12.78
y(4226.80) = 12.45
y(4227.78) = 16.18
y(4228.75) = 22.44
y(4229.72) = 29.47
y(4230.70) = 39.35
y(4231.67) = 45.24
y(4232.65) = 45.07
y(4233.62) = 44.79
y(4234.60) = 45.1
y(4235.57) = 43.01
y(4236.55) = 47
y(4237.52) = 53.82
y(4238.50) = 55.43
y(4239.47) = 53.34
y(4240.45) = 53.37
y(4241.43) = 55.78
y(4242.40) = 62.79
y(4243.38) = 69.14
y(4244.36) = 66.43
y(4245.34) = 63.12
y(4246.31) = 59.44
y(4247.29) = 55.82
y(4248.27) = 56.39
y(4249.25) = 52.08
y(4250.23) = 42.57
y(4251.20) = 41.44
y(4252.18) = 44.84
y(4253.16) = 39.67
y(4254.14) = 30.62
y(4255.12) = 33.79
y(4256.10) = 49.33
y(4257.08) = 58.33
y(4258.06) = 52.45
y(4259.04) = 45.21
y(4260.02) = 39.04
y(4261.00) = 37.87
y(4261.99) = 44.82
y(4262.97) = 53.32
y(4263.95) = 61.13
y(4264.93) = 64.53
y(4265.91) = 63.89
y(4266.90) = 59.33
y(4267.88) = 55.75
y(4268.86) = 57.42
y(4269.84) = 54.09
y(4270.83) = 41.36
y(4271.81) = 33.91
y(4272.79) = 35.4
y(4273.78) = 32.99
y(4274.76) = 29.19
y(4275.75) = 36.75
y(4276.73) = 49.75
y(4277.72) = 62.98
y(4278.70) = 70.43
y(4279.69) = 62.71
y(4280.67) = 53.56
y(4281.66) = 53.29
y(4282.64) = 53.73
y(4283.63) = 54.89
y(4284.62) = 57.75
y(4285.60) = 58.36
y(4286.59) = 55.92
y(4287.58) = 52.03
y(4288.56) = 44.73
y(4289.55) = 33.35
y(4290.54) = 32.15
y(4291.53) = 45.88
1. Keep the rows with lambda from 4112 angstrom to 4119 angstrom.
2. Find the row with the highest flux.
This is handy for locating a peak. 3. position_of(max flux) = 4117.30 angstrom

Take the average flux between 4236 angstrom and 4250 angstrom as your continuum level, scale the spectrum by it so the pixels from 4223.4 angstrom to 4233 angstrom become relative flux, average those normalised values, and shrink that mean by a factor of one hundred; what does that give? 0.0047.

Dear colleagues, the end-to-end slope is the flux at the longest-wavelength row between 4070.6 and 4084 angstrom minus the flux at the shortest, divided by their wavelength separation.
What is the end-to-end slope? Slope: 1.5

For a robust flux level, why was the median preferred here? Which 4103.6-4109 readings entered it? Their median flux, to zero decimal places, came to 53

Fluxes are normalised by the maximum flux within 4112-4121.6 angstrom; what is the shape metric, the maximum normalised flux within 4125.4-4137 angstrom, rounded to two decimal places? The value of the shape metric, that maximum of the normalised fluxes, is 1.02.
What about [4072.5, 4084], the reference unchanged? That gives 1.00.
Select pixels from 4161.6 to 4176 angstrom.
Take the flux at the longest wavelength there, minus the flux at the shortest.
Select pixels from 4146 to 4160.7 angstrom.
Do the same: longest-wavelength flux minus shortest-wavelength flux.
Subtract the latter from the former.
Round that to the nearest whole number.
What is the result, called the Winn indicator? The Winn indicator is -27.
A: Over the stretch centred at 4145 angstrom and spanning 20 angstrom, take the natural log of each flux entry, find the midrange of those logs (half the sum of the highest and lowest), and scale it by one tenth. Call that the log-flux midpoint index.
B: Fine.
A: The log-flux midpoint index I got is 0.37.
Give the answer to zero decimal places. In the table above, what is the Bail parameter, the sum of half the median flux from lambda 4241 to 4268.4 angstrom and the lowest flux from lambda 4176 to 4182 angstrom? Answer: 80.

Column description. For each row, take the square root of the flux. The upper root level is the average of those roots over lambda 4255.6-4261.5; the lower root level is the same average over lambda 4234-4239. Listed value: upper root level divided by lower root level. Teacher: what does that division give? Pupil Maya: 0.98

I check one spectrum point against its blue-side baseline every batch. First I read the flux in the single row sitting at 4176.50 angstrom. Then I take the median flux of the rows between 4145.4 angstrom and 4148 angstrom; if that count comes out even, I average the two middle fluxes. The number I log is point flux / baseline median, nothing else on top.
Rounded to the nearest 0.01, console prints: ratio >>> 1.00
